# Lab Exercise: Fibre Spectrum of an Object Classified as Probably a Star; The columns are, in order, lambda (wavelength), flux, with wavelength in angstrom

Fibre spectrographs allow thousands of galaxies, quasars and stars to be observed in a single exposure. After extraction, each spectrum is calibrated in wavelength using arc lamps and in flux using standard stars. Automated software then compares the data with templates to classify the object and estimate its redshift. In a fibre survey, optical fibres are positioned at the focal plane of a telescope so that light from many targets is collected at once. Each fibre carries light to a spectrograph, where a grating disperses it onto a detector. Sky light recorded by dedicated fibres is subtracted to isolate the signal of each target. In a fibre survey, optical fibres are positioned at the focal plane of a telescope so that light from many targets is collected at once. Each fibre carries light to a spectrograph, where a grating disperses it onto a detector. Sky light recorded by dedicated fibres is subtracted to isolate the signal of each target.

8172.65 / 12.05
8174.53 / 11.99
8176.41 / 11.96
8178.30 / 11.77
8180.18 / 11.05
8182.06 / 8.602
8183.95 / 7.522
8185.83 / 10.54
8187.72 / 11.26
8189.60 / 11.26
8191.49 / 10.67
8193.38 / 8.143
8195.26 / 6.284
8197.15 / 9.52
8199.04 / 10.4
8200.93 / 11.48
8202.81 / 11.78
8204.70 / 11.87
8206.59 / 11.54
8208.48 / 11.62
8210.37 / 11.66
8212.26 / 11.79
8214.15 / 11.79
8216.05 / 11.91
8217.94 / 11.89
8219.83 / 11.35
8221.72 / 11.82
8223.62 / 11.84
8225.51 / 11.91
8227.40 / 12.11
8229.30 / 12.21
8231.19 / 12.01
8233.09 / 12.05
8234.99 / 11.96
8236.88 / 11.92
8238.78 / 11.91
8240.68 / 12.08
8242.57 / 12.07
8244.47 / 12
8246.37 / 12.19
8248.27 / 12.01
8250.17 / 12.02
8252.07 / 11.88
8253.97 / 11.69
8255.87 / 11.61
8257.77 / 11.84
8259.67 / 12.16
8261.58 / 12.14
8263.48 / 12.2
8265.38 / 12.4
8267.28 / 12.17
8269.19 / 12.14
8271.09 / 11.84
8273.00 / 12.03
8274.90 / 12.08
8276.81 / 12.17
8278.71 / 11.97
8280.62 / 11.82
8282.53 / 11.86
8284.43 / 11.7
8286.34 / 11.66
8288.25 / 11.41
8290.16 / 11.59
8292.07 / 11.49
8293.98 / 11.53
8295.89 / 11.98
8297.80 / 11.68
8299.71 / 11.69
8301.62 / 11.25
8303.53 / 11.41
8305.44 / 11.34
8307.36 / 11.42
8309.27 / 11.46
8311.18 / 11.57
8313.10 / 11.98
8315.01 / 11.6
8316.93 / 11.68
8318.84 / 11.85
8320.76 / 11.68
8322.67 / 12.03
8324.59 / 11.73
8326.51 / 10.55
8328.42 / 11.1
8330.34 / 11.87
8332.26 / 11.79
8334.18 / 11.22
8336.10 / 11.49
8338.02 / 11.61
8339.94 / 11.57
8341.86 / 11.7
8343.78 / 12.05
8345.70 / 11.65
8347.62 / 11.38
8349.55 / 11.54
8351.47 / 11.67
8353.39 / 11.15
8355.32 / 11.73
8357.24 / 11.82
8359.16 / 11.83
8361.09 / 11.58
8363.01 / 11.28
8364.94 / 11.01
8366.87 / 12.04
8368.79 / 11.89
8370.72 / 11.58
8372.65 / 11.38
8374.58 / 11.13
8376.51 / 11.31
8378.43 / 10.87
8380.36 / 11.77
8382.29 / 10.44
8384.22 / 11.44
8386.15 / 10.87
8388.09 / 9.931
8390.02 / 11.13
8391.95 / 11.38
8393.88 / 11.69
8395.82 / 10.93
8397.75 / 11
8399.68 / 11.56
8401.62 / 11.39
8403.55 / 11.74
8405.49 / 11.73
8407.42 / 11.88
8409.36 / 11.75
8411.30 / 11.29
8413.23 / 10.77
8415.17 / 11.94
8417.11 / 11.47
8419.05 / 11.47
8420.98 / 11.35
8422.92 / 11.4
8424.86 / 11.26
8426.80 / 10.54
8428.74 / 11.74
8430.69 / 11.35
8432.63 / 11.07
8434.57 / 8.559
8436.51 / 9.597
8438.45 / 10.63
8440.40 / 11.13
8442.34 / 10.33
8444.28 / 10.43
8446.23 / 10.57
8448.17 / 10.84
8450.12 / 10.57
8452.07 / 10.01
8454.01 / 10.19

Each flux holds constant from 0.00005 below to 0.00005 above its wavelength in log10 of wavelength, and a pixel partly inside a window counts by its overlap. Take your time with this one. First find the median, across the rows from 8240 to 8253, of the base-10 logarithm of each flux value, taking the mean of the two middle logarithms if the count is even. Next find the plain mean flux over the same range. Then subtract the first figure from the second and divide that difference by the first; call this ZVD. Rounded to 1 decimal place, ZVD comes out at 10.1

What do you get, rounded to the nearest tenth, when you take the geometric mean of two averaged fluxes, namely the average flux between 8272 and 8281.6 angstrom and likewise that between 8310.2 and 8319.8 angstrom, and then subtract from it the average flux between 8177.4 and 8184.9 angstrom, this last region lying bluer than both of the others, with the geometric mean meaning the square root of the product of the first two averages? 2.1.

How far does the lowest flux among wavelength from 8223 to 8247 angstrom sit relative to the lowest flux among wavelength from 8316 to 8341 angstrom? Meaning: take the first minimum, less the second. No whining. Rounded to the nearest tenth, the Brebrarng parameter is 1.3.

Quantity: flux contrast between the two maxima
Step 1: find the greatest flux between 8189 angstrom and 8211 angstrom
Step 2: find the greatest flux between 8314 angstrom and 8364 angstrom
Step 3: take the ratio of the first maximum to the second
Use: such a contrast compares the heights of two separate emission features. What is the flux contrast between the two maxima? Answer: 0.99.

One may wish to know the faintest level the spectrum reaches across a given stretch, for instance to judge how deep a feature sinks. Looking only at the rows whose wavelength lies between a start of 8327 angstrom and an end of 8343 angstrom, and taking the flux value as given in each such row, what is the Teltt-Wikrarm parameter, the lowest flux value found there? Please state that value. 11.1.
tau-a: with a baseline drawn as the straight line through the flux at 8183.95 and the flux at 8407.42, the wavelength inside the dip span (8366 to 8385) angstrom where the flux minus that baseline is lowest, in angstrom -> 8382.29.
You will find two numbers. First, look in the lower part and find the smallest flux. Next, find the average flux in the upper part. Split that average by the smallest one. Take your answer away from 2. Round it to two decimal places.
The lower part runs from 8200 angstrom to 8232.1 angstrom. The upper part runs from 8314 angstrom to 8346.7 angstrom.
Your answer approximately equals 0.98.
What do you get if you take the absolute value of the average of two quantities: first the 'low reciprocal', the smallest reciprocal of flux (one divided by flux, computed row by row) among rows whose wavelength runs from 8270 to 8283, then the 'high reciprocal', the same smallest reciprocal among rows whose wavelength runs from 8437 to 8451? 0.0860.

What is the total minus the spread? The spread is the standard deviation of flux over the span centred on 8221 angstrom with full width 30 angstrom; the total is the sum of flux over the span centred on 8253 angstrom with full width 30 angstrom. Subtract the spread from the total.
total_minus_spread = 192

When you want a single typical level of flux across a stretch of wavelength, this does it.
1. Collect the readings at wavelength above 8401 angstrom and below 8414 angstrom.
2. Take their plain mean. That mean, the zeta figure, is 11.5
